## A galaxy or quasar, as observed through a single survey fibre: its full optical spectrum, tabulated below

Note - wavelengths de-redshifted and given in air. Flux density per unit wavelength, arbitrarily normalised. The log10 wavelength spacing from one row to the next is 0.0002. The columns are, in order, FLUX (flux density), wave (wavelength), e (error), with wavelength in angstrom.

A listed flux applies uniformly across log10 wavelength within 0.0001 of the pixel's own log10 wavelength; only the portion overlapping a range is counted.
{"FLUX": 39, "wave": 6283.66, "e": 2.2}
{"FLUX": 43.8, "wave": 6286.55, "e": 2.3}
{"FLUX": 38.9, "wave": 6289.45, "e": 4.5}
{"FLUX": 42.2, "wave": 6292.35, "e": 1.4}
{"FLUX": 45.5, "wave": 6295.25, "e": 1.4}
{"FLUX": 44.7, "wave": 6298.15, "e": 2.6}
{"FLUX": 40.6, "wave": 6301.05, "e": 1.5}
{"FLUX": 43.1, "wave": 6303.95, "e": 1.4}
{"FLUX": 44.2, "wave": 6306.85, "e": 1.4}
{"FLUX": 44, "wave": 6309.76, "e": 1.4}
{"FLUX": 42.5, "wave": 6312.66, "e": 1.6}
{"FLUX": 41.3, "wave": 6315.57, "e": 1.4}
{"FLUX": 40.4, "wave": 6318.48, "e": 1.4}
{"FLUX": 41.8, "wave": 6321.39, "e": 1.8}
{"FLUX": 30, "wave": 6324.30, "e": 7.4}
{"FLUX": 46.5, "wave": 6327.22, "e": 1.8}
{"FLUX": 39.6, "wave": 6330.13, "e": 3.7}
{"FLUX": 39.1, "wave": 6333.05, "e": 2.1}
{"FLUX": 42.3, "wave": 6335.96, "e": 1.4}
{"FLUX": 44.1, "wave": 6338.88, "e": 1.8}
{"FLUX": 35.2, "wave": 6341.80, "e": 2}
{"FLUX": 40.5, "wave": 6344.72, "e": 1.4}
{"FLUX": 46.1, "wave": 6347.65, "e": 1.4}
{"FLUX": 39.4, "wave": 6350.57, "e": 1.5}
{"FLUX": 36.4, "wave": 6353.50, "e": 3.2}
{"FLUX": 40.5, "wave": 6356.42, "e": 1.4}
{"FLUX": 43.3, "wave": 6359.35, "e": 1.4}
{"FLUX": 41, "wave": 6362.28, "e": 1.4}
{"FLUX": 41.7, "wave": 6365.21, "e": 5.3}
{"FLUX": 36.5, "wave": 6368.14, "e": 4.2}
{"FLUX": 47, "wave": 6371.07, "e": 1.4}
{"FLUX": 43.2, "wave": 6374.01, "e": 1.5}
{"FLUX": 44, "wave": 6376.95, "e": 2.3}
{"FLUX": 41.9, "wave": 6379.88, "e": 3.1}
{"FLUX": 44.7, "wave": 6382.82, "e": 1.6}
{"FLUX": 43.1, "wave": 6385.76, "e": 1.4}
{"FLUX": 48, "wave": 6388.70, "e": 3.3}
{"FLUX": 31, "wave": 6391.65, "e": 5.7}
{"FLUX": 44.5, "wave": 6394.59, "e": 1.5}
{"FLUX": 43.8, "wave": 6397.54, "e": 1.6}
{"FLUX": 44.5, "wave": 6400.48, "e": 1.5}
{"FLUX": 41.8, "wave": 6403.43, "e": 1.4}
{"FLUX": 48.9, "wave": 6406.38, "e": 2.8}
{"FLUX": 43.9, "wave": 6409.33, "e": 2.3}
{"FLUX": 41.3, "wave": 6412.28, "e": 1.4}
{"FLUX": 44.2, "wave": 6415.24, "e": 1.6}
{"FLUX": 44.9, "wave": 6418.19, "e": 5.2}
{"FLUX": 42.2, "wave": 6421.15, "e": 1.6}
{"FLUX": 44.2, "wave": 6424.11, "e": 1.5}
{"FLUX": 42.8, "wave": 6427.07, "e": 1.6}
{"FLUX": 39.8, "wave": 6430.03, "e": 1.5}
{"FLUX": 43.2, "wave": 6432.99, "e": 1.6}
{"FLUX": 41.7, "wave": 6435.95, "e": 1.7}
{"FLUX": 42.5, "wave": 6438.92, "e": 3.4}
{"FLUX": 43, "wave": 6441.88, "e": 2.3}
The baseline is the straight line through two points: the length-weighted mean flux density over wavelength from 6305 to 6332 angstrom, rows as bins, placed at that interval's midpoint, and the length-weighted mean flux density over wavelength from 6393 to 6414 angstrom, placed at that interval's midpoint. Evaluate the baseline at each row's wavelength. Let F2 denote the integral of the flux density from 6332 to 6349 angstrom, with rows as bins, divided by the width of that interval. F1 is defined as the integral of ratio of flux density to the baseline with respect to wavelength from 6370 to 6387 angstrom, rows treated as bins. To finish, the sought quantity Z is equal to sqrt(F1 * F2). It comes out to 26.7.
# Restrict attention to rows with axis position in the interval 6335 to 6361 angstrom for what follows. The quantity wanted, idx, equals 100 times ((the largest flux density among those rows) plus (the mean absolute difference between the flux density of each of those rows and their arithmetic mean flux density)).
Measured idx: 4884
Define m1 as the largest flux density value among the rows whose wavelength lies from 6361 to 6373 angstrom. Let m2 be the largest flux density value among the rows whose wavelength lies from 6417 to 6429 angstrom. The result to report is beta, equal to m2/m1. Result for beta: 0.96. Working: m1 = 47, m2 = 44.9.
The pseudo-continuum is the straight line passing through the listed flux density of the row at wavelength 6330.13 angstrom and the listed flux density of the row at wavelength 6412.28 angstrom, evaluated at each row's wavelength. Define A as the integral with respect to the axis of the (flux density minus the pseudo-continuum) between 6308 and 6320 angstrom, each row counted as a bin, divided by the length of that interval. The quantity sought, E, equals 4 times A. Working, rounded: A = 2.8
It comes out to 11.3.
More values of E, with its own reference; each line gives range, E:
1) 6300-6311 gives 15.8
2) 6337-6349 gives 6.4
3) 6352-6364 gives 0.6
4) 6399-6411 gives 14.3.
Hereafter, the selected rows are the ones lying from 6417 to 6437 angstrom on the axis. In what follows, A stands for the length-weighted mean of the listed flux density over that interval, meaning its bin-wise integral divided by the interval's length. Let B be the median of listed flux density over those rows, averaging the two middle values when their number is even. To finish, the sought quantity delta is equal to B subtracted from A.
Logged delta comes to -0.13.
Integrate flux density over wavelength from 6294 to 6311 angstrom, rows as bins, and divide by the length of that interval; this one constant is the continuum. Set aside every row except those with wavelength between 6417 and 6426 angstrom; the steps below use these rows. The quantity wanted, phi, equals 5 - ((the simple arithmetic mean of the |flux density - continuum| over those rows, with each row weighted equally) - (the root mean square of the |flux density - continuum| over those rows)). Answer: 5.07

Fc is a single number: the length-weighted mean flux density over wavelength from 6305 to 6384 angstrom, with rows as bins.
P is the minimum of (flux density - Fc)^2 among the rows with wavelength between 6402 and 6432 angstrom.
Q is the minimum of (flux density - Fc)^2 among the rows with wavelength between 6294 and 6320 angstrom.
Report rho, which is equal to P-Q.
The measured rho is 0.0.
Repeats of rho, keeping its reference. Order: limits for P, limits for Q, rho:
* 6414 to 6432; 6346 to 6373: 0.6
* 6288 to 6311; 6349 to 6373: 0.5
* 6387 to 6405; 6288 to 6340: 0.2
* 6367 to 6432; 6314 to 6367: 0.0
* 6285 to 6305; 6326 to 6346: -0.2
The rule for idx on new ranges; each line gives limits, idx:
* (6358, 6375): 4938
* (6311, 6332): 4964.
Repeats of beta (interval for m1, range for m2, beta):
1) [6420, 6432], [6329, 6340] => 1.00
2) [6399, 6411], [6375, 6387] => 0.91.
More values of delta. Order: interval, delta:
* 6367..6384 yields -0.62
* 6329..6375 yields 0.23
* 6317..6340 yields -0.68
